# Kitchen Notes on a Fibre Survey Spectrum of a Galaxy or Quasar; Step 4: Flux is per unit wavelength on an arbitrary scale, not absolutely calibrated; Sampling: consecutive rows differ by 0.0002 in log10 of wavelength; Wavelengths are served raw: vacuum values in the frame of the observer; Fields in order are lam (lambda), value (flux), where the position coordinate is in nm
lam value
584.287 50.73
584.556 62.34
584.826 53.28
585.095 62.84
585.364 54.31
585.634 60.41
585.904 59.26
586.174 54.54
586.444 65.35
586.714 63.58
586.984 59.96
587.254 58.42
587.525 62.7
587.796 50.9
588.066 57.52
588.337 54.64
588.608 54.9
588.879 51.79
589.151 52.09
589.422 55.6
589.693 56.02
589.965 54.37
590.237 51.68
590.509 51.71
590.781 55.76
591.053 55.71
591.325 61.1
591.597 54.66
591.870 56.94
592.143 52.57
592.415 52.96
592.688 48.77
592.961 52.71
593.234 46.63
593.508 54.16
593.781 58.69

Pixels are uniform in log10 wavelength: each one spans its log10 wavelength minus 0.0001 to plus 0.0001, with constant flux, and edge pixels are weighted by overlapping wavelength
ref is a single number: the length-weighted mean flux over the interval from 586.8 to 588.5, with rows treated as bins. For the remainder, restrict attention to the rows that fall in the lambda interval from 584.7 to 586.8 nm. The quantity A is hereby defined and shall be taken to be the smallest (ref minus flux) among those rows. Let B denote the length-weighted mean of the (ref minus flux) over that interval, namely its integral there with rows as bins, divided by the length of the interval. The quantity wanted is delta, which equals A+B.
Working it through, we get -9.5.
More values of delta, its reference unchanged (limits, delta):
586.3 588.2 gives -10.1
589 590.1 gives 4.5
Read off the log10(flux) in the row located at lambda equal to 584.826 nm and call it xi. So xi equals 1.73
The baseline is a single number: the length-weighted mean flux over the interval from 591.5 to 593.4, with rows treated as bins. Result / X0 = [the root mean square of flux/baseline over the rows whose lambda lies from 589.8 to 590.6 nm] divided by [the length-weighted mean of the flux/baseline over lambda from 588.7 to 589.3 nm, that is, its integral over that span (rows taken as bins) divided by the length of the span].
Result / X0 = 1.01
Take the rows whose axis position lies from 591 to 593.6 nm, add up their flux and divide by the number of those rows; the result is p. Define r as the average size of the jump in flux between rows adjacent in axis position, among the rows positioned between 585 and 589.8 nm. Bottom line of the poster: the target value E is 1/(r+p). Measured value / 0.0173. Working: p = 53.62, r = 4.2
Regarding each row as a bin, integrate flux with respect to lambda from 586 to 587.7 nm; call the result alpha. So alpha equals 103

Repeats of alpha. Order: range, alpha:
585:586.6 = 95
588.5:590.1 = 87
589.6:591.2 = 87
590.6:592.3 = 95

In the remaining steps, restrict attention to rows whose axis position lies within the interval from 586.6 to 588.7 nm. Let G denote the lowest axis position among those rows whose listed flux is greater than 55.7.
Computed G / 586.714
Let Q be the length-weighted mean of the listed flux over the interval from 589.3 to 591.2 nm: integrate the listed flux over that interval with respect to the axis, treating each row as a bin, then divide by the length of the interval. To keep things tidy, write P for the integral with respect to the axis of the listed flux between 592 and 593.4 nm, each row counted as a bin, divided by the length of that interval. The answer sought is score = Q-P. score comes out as 4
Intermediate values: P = 51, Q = 54.4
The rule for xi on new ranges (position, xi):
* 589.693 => 1.75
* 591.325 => 1.79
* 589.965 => 1.74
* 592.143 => 1.72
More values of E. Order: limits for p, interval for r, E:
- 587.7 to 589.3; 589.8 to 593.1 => 0.0176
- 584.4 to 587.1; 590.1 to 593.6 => 0.0158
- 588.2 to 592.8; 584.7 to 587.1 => 0.0167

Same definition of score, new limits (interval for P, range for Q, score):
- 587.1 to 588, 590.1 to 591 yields -4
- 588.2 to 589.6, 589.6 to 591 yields 0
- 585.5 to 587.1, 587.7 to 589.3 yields -7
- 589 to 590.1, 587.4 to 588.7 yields 2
